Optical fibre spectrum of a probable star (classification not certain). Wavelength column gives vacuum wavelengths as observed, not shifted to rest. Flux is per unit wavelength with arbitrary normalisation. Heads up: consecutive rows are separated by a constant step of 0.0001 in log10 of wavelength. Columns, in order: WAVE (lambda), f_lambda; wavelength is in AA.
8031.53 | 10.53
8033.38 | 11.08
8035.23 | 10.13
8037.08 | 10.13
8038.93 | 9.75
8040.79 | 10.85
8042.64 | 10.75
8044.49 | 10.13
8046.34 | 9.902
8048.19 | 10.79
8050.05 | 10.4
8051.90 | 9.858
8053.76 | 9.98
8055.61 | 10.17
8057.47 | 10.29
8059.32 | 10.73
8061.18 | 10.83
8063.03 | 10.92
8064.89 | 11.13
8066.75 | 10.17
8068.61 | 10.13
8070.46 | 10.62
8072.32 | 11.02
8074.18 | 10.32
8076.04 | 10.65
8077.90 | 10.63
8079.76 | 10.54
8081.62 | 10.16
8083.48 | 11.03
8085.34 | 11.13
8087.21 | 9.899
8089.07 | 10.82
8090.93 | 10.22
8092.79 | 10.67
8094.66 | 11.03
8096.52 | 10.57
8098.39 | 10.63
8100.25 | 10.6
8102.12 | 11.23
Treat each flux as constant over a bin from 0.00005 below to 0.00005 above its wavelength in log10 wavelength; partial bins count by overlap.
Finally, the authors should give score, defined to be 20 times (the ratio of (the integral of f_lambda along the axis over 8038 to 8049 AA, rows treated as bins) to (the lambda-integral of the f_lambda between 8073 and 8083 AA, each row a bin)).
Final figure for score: 21.7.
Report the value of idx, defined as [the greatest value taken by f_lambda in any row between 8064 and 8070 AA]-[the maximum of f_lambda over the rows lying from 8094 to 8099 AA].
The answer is 0.10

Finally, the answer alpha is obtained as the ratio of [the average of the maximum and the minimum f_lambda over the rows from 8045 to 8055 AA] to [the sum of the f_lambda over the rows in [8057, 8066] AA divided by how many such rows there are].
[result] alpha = 0.96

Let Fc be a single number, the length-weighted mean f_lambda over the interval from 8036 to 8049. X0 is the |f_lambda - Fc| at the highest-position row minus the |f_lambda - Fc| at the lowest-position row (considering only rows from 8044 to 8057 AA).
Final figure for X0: -0.04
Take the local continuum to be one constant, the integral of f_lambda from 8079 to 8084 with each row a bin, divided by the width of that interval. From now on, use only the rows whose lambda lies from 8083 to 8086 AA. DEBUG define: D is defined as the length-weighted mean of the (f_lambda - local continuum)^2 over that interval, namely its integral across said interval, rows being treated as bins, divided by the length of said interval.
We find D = 0.29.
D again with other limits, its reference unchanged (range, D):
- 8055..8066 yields 0.13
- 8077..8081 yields 0.01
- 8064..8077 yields 0.13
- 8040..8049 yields 0.16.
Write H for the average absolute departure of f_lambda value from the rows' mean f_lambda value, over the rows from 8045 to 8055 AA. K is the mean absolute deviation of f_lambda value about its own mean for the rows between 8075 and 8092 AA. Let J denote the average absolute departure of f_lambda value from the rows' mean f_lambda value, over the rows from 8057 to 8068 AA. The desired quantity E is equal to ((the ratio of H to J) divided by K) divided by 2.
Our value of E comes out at 1.7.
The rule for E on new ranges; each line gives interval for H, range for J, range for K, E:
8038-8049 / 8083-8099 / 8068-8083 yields 3.2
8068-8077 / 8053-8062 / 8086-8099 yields 1.5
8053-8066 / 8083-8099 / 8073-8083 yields 3.5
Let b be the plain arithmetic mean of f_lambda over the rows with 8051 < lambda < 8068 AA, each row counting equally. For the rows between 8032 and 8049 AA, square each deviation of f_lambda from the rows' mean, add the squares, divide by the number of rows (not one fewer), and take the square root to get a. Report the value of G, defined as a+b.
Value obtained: 10.9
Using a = 0.45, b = 10.45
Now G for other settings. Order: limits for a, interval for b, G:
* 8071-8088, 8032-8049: 10.8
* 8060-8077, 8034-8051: 10.7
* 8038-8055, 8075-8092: 11.0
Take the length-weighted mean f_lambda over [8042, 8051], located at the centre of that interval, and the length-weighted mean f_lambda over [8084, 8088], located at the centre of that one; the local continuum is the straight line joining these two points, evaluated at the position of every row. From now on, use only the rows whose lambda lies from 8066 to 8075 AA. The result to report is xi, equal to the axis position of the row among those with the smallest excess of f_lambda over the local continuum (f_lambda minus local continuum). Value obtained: 8068.61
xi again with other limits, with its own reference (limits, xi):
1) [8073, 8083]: 8081.62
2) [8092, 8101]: 8096.52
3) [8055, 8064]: 8055.61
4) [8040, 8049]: 8046.34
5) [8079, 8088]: 8087.21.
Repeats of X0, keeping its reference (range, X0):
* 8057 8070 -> 0.16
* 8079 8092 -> -0.11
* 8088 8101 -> -0.22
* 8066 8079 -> 0.15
